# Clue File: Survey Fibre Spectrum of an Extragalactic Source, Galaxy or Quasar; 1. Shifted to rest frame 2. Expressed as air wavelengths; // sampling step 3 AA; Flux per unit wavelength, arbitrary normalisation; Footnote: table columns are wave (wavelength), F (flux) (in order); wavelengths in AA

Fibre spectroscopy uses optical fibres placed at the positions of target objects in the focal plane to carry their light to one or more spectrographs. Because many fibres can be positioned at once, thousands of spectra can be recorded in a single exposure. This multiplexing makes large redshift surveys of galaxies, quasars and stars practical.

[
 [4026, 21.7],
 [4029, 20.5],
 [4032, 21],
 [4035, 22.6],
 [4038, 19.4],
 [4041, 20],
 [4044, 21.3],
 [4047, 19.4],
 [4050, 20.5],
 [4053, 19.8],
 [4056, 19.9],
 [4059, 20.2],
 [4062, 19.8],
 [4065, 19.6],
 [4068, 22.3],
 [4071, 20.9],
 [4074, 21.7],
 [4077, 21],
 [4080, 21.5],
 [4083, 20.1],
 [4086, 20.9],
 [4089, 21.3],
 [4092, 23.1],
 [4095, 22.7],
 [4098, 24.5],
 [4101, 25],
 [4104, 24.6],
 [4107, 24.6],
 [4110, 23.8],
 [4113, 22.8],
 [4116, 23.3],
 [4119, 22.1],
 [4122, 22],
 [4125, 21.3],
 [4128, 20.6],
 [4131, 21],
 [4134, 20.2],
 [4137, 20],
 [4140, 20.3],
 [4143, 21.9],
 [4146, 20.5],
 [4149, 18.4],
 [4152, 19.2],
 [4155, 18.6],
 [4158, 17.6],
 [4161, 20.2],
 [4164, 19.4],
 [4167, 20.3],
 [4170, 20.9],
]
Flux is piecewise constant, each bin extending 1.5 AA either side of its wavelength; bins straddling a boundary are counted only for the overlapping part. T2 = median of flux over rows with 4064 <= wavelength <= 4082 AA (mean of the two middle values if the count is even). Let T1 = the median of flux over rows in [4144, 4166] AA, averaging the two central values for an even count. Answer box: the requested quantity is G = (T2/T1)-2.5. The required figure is -1.39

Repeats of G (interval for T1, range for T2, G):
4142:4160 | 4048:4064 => -1.45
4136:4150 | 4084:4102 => -1.37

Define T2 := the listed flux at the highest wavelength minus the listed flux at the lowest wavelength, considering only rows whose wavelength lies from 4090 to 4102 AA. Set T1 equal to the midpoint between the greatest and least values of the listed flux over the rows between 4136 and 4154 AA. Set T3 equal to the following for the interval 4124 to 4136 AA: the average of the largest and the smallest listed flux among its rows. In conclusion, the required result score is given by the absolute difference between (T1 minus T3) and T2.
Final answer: 2.5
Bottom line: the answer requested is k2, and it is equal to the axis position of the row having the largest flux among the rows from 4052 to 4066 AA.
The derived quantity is 4059 AA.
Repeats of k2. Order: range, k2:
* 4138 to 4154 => 4143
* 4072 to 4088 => 4074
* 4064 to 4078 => 4068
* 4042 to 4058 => 4044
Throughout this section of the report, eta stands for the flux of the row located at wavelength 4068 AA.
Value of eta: 22.3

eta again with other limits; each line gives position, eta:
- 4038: 19.4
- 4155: 18.6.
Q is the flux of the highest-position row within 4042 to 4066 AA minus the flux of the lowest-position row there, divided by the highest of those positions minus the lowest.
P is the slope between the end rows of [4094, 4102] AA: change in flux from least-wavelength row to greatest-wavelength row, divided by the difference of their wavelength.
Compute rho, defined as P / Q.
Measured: -5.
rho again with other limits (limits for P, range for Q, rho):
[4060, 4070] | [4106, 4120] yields -2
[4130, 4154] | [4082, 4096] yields 0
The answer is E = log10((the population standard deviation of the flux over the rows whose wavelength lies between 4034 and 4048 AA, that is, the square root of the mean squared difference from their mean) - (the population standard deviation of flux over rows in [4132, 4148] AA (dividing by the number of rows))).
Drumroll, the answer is -0.25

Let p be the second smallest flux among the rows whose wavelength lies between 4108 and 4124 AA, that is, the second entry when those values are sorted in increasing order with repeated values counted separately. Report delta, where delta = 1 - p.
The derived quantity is -21.1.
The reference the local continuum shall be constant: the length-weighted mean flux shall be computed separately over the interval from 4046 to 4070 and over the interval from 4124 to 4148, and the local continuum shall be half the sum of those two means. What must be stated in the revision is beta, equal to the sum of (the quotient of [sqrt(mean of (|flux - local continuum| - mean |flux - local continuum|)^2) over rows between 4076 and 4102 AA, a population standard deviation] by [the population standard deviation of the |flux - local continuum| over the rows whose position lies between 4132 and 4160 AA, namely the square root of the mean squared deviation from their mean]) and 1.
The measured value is 2.6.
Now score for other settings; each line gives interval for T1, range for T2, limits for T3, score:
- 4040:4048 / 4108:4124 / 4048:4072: 1.2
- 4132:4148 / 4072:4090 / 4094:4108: 2.5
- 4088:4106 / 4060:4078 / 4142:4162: 2.2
